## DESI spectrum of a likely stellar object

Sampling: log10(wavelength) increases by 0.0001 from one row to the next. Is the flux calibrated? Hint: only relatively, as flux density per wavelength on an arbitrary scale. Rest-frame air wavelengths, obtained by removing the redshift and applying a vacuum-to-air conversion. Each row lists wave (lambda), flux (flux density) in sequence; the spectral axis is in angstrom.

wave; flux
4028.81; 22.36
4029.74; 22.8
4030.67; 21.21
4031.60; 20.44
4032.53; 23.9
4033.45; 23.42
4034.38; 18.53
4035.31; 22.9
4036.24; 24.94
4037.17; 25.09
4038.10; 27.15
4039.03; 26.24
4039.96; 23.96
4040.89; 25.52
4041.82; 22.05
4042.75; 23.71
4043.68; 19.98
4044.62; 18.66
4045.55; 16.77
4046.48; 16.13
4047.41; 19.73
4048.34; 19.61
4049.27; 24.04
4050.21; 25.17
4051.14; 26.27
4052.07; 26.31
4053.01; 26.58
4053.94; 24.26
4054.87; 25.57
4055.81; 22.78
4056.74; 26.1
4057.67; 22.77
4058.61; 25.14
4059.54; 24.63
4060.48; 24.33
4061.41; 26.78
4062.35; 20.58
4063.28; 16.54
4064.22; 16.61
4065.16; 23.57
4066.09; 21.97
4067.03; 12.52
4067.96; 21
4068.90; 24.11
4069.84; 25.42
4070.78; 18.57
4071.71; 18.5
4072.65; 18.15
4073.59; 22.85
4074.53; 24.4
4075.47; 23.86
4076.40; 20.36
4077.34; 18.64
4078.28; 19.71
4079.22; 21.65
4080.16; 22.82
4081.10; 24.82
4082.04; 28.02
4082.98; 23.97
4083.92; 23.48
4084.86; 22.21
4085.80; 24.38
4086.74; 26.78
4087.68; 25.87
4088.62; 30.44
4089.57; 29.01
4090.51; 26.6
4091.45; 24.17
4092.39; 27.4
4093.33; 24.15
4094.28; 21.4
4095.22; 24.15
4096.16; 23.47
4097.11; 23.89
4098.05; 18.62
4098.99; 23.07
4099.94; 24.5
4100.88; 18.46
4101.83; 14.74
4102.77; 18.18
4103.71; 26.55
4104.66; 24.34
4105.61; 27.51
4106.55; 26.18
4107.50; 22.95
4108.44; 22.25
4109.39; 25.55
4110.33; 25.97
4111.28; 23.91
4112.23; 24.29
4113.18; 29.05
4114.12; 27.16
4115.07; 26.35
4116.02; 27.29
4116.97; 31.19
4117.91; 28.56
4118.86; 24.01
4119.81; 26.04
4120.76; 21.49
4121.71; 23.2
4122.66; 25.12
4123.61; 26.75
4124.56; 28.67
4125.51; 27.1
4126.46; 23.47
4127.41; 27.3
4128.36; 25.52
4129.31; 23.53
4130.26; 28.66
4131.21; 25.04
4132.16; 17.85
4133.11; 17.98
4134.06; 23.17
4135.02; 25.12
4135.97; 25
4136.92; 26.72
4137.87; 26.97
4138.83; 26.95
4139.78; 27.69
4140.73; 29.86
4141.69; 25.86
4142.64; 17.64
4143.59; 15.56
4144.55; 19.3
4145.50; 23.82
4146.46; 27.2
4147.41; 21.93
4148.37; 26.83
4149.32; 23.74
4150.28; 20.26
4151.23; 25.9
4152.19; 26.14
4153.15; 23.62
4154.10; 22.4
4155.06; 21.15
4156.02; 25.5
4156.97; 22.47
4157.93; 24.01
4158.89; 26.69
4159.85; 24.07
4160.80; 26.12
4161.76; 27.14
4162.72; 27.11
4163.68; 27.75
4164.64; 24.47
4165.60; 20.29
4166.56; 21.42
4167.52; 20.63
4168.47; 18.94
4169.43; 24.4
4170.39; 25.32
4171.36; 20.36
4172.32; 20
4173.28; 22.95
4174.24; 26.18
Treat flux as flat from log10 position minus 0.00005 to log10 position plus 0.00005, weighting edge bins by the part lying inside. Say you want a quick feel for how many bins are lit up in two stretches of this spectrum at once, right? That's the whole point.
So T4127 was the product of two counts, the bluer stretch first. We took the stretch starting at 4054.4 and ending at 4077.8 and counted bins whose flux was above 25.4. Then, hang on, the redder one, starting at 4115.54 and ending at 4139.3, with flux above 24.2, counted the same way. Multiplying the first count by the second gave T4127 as 68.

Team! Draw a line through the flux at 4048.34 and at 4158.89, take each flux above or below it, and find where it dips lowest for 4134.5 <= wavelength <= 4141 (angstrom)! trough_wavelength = 4135.97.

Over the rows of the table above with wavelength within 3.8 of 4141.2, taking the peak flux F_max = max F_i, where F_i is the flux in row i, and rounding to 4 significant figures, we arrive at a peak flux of 29.86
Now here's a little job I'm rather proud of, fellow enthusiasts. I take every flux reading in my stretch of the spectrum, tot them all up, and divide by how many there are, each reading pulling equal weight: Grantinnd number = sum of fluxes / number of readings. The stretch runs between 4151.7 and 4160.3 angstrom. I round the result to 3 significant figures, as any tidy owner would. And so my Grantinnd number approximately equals 24.0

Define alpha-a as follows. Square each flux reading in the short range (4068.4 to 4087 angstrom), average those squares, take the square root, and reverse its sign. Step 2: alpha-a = -22.8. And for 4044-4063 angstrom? -23.3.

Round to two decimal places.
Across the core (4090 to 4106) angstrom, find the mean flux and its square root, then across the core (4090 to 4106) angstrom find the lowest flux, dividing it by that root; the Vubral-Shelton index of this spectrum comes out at 3.07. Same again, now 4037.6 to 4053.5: 3.38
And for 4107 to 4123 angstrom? 4.25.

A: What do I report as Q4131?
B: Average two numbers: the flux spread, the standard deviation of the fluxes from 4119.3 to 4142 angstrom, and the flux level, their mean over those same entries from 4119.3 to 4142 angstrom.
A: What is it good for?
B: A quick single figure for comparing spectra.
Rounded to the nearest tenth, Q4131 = 14.1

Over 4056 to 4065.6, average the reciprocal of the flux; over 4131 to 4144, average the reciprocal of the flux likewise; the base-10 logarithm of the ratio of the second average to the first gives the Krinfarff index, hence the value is -0.013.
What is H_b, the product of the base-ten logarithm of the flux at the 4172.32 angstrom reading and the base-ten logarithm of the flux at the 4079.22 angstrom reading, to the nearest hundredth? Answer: 1.74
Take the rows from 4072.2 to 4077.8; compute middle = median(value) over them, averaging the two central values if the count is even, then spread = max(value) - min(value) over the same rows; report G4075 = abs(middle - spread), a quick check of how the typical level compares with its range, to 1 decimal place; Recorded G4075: 15.4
